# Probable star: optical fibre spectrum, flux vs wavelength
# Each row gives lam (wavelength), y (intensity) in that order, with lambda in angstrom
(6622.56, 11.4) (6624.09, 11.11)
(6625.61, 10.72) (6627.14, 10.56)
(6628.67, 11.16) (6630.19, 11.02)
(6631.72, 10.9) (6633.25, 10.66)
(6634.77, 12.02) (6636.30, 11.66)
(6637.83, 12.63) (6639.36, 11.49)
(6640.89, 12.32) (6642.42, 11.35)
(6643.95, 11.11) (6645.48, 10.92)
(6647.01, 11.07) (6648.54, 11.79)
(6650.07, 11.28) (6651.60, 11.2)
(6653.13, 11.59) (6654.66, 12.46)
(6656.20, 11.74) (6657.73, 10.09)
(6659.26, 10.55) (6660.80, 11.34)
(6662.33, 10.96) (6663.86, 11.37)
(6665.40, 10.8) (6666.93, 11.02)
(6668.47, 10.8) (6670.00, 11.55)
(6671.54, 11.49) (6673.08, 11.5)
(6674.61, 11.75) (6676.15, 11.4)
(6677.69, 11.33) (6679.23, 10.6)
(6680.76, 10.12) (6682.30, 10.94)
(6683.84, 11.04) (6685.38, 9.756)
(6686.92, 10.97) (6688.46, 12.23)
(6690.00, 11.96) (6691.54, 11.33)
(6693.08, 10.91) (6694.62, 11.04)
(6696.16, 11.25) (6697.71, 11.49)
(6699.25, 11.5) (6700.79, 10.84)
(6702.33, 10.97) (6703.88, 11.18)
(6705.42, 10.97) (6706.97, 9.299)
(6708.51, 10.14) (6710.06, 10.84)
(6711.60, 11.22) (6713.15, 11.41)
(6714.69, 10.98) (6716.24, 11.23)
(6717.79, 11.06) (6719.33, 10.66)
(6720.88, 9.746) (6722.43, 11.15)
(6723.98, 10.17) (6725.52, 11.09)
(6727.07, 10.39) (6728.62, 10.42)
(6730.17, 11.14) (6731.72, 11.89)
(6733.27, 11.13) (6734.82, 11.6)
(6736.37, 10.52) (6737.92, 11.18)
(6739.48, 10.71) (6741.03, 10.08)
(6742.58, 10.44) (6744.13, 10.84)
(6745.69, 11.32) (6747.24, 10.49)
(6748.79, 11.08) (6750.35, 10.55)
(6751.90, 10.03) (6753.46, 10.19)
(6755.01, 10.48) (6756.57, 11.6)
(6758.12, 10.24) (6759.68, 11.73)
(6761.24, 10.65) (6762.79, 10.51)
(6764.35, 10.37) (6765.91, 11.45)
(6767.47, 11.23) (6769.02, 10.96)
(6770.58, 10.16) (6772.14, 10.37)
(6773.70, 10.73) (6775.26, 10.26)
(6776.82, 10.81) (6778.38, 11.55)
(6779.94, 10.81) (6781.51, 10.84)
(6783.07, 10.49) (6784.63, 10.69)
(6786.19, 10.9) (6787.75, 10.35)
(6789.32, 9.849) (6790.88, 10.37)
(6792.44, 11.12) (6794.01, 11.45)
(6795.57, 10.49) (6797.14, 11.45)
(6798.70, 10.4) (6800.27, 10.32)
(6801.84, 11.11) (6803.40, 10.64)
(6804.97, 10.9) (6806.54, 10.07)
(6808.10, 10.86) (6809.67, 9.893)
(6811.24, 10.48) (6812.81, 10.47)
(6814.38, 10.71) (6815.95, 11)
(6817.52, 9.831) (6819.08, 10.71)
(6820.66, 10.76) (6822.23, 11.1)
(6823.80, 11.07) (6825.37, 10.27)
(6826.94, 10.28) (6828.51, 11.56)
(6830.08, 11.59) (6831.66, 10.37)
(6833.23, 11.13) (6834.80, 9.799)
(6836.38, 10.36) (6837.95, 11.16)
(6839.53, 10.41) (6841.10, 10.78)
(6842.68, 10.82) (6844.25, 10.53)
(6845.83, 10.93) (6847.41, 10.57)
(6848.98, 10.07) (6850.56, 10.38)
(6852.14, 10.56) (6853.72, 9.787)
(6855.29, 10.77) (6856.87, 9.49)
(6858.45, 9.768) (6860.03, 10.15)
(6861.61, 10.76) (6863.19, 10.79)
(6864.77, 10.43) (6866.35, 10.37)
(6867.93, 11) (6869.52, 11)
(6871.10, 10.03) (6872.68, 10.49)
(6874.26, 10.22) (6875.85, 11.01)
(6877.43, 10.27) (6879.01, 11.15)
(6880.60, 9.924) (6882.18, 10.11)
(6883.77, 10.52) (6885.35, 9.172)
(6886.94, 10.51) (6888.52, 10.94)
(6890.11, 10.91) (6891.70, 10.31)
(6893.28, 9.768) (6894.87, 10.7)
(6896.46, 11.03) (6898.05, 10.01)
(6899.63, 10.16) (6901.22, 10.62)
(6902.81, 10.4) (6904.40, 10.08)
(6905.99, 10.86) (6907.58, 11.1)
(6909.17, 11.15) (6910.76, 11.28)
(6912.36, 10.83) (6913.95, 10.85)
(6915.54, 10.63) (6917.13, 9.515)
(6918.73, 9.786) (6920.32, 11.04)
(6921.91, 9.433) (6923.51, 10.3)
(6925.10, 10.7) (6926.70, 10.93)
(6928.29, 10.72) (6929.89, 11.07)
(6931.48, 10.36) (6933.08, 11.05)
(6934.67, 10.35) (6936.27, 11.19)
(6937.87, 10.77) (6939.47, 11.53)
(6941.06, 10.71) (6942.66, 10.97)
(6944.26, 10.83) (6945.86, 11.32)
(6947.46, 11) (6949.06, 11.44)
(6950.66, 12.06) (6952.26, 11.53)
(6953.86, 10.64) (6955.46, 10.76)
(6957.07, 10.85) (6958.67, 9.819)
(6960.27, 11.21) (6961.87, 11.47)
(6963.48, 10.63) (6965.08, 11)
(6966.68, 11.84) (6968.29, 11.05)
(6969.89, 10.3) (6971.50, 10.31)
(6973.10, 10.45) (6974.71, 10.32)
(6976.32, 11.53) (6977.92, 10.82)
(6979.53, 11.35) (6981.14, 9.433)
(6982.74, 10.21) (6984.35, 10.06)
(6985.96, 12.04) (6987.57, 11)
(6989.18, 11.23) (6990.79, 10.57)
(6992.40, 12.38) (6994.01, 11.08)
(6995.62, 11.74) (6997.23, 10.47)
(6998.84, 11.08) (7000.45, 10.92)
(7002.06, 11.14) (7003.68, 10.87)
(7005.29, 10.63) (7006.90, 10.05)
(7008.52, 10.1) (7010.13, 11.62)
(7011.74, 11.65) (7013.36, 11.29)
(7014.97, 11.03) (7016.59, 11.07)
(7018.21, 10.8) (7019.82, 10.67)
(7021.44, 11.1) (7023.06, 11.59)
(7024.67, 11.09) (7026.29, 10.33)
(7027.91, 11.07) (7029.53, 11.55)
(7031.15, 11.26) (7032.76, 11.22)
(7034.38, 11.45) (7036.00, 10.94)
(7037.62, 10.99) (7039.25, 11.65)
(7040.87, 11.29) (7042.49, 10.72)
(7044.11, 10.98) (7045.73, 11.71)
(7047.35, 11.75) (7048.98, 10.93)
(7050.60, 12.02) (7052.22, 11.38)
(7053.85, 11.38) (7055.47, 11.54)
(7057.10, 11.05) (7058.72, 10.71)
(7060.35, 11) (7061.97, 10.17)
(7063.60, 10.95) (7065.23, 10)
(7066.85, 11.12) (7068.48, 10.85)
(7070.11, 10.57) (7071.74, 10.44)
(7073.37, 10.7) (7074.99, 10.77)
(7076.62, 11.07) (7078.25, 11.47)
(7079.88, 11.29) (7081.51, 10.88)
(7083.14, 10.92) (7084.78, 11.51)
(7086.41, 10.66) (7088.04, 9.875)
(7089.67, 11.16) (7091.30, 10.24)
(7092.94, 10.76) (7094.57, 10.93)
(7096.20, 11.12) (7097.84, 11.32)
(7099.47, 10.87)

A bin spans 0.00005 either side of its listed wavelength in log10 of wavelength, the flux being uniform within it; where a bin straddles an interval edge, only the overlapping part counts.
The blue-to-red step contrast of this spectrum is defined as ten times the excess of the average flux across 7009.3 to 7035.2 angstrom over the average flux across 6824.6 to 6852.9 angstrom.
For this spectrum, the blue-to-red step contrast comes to 5.3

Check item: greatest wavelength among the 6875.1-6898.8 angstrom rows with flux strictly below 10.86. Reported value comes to 6898.05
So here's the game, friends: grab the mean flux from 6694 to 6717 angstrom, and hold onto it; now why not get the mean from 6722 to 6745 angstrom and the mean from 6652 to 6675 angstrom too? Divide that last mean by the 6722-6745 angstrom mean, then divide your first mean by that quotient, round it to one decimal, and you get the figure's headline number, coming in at 10.6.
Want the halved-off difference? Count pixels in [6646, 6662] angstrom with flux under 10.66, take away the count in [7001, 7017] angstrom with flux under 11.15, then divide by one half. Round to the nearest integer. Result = -10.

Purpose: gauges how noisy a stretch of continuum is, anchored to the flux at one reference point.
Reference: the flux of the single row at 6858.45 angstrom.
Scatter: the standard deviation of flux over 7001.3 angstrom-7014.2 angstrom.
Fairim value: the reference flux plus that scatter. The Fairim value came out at 10.4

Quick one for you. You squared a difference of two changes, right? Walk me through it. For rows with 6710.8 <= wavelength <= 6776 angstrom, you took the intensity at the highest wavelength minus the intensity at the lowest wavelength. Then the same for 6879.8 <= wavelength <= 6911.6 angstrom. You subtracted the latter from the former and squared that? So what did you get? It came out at 5.4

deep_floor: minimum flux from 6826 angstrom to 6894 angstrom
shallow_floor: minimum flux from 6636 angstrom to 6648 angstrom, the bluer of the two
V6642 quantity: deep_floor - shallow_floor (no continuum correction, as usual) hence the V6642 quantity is -1.7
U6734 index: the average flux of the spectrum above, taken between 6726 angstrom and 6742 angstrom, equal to 10.9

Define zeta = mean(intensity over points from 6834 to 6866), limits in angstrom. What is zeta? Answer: 10.4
